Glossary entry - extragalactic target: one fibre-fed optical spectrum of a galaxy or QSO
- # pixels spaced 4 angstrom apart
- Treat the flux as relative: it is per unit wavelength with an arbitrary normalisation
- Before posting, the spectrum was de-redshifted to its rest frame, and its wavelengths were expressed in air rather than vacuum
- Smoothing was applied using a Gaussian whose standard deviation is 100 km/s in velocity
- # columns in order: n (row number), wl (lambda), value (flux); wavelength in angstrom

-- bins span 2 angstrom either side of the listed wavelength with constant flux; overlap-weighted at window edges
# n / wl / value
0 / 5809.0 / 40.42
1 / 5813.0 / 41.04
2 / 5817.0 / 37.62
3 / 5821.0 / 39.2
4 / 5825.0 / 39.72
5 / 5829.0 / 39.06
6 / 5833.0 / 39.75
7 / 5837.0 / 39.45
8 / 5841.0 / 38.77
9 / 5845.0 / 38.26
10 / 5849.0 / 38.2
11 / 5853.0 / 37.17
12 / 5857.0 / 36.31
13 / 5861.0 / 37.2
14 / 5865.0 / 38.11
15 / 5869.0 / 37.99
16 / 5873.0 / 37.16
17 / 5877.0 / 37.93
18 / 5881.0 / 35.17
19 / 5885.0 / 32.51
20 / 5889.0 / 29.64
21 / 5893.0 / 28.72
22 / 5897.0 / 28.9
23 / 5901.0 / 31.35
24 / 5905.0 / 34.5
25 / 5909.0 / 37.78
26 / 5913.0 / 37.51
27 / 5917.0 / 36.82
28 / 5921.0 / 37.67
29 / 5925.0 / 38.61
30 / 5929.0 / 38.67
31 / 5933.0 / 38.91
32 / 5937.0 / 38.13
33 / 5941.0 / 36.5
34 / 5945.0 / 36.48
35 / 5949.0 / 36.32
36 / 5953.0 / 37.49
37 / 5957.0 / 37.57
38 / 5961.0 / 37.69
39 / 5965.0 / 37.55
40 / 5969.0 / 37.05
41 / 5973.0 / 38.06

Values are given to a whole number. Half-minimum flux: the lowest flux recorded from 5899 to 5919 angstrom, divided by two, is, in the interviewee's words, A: 16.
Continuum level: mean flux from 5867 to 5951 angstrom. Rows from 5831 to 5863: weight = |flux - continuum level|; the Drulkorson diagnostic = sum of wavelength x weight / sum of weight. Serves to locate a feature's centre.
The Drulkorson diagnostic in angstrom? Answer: 5843.2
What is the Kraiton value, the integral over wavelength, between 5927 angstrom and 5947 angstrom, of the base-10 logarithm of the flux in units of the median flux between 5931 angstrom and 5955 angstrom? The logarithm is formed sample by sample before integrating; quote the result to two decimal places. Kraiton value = 0.17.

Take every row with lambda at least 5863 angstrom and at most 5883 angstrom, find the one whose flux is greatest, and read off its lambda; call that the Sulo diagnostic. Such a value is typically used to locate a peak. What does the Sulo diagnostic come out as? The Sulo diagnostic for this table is 5865.0 angstrom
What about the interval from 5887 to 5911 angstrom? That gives 5909.0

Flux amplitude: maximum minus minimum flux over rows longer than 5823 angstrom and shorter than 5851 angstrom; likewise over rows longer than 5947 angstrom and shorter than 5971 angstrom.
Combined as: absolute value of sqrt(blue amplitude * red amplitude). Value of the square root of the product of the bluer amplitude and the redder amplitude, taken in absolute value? 1.5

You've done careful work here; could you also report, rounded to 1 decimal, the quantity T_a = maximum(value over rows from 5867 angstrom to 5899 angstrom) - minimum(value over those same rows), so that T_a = 9.3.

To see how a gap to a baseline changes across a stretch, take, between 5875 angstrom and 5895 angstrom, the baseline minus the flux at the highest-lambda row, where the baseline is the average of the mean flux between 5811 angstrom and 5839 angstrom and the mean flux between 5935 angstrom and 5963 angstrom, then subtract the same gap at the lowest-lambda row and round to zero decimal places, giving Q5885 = 9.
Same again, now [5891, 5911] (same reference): -9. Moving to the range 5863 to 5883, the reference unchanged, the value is 3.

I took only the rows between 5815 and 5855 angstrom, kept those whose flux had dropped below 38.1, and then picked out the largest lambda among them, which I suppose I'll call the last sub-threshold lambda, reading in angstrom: 5853.0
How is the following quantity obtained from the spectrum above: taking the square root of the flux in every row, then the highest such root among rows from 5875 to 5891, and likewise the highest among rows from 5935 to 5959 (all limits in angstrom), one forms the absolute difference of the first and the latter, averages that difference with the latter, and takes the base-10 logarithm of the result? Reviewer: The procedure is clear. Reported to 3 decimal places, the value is 0.491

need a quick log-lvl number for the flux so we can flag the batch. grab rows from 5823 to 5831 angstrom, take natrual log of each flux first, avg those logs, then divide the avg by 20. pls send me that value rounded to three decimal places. 0.184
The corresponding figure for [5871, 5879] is 0.181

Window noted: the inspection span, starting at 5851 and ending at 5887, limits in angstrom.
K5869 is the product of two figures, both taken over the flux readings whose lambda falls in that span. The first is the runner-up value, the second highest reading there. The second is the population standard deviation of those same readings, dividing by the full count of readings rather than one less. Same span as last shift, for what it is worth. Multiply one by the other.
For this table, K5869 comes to 64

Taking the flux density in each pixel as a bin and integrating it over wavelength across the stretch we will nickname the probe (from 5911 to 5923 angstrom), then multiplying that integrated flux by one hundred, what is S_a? 44800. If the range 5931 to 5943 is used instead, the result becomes 45416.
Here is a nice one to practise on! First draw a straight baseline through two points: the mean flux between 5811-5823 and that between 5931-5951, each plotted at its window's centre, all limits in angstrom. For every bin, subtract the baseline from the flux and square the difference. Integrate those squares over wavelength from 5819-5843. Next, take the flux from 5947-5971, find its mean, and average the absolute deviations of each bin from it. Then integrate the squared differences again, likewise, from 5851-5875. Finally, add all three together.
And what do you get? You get 51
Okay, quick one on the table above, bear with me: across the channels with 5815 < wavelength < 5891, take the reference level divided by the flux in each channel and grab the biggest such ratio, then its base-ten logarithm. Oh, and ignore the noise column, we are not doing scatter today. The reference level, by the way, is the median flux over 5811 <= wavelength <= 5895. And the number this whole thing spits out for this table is 0.108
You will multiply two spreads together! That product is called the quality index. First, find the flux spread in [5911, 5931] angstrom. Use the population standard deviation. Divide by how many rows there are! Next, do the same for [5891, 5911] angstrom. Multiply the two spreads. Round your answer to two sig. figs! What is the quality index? 2.4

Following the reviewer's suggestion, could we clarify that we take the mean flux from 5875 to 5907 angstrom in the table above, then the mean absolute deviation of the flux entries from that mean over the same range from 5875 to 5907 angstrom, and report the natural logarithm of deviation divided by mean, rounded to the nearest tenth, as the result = -2.5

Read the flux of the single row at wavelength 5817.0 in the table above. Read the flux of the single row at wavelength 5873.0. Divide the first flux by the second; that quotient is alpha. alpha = 1.01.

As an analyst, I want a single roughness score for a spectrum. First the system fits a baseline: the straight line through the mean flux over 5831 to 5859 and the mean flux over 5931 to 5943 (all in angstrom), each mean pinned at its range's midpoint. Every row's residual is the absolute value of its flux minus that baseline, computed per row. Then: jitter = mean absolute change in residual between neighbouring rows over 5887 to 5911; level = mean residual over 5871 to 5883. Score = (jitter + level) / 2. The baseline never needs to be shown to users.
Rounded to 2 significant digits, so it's 1.7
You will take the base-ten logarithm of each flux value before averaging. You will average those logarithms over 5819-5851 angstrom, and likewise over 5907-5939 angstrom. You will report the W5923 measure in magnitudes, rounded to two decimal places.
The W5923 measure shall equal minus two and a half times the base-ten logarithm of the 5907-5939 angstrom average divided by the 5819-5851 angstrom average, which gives 0.01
